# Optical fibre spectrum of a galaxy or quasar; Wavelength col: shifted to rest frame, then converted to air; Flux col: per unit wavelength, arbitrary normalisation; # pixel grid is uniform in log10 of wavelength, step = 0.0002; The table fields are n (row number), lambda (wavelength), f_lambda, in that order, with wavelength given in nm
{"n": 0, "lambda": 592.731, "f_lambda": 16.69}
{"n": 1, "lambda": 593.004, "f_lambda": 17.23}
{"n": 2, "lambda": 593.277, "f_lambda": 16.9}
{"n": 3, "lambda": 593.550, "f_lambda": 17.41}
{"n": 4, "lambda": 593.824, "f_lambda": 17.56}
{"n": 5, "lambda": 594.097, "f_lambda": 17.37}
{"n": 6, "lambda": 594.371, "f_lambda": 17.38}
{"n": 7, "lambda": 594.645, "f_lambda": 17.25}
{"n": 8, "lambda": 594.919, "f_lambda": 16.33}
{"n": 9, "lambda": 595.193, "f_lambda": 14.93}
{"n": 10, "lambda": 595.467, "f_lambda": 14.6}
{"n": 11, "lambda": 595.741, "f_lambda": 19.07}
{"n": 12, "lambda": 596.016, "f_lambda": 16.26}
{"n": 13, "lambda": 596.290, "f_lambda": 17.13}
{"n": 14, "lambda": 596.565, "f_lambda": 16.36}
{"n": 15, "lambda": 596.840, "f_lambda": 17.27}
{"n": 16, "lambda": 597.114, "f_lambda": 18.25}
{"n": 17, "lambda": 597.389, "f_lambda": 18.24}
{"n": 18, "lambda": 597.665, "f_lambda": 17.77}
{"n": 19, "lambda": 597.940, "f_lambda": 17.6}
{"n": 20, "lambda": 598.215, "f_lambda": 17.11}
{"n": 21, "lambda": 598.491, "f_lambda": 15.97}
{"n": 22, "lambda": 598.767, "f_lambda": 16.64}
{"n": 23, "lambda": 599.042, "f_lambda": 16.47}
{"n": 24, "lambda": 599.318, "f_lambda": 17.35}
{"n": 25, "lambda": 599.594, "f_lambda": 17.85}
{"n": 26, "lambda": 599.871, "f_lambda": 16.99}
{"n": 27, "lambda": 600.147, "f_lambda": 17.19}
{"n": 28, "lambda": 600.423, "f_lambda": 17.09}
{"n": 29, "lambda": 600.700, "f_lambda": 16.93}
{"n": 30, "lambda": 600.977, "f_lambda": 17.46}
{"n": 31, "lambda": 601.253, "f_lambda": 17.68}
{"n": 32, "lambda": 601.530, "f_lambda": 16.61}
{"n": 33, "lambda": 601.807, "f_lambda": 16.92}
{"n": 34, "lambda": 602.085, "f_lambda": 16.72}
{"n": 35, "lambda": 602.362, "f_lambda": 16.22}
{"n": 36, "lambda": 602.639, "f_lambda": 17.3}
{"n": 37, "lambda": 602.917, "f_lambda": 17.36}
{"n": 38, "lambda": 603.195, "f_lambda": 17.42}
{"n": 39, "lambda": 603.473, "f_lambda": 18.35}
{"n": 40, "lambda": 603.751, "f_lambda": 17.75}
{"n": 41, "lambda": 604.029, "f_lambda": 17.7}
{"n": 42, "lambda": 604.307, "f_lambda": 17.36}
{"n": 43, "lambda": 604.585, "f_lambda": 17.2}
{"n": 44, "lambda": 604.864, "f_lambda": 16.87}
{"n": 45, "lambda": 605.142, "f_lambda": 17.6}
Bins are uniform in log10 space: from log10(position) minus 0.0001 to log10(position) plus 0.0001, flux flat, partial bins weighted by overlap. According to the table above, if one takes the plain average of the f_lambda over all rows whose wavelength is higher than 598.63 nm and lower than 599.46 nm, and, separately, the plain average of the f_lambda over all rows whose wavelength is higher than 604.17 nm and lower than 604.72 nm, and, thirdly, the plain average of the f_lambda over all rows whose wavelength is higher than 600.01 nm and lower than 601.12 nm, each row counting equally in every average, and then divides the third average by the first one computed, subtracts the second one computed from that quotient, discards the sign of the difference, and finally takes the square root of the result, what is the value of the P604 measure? 4.03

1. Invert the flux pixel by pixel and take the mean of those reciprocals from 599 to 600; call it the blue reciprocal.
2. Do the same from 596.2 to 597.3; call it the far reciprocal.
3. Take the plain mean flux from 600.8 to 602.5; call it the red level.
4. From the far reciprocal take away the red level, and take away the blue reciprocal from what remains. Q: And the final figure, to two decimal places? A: -16.94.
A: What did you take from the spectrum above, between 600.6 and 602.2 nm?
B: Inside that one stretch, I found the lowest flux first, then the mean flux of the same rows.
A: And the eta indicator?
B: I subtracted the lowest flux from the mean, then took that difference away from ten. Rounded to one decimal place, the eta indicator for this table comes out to 9.6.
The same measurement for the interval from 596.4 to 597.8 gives 8.8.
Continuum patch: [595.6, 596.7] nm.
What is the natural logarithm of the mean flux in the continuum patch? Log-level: 2.845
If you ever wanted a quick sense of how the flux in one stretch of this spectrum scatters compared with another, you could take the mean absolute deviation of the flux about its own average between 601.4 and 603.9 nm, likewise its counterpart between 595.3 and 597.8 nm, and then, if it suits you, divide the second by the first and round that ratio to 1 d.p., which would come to 2.0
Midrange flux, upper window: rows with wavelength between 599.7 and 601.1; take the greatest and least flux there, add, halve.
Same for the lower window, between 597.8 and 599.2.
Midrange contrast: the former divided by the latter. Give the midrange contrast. 1.02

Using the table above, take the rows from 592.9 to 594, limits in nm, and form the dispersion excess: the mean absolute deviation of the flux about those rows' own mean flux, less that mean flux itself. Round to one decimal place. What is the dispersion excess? -17.1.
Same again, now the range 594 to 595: -16.7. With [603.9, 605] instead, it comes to -17.0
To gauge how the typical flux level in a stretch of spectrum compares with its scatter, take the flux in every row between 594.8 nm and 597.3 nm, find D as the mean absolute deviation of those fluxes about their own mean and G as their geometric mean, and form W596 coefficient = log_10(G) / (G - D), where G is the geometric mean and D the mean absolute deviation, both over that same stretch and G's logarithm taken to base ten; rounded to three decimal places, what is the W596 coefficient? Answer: 0.079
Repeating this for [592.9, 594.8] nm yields 0.072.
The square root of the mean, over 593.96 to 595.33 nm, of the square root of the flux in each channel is 2.02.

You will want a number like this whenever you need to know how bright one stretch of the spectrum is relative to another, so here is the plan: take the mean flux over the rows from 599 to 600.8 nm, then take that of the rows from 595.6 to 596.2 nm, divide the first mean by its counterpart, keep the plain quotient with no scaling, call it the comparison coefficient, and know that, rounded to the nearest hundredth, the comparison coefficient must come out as 0.97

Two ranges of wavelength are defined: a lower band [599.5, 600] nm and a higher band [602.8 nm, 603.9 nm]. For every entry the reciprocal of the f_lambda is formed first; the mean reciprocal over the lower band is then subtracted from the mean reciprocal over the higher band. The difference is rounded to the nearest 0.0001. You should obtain -0.0010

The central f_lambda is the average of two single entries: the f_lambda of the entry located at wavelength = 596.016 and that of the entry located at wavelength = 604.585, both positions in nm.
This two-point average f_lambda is 16.7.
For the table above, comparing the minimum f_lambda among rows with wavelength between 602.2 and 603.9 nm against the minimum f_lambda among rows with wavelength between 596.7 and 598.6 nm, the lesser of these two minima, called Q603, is 16.0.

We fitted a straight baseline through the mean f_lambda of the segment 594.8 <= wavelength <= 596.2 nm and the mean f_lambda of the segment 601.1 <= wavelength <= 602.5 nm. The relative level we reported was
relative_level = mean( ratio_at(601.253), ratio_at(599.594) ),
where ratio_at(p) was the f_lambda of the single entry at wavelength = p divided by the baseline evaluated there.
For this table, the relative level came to 1.06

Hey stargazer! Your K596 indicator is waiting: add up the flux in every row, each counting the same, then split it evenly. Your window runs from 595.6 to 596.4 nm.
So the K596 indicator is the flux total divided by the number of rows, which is 17.5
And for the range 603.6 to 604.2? 17.7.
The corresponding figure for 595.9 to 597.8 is 17.3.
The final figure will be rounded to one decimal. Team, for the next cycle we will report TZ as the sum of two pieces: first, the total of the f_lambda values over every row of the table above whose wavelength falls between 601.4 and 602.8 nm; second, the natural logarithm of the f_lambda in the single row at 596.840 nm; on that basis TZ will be 86.6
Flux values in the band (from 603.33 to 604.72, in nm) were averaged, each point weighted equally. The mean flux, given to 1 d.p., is 17.7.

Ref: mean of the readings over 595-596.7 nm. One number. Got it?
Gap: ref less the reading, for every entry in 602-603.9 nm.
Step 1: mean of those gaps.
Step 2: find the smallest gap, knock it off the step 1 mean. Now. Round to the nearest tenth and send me 1.0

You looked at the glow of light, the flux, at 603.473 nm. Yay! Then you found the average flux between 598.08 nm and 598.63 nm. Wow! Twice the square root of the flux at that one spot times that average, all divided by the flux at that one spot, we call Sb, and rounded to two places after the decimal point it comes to 1.90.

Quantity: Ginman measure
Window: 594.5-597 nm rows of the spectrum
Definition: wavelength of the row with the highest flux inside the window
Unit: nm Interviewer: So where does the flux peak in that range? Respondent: 595.741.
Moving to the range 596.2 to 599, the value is 597.114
